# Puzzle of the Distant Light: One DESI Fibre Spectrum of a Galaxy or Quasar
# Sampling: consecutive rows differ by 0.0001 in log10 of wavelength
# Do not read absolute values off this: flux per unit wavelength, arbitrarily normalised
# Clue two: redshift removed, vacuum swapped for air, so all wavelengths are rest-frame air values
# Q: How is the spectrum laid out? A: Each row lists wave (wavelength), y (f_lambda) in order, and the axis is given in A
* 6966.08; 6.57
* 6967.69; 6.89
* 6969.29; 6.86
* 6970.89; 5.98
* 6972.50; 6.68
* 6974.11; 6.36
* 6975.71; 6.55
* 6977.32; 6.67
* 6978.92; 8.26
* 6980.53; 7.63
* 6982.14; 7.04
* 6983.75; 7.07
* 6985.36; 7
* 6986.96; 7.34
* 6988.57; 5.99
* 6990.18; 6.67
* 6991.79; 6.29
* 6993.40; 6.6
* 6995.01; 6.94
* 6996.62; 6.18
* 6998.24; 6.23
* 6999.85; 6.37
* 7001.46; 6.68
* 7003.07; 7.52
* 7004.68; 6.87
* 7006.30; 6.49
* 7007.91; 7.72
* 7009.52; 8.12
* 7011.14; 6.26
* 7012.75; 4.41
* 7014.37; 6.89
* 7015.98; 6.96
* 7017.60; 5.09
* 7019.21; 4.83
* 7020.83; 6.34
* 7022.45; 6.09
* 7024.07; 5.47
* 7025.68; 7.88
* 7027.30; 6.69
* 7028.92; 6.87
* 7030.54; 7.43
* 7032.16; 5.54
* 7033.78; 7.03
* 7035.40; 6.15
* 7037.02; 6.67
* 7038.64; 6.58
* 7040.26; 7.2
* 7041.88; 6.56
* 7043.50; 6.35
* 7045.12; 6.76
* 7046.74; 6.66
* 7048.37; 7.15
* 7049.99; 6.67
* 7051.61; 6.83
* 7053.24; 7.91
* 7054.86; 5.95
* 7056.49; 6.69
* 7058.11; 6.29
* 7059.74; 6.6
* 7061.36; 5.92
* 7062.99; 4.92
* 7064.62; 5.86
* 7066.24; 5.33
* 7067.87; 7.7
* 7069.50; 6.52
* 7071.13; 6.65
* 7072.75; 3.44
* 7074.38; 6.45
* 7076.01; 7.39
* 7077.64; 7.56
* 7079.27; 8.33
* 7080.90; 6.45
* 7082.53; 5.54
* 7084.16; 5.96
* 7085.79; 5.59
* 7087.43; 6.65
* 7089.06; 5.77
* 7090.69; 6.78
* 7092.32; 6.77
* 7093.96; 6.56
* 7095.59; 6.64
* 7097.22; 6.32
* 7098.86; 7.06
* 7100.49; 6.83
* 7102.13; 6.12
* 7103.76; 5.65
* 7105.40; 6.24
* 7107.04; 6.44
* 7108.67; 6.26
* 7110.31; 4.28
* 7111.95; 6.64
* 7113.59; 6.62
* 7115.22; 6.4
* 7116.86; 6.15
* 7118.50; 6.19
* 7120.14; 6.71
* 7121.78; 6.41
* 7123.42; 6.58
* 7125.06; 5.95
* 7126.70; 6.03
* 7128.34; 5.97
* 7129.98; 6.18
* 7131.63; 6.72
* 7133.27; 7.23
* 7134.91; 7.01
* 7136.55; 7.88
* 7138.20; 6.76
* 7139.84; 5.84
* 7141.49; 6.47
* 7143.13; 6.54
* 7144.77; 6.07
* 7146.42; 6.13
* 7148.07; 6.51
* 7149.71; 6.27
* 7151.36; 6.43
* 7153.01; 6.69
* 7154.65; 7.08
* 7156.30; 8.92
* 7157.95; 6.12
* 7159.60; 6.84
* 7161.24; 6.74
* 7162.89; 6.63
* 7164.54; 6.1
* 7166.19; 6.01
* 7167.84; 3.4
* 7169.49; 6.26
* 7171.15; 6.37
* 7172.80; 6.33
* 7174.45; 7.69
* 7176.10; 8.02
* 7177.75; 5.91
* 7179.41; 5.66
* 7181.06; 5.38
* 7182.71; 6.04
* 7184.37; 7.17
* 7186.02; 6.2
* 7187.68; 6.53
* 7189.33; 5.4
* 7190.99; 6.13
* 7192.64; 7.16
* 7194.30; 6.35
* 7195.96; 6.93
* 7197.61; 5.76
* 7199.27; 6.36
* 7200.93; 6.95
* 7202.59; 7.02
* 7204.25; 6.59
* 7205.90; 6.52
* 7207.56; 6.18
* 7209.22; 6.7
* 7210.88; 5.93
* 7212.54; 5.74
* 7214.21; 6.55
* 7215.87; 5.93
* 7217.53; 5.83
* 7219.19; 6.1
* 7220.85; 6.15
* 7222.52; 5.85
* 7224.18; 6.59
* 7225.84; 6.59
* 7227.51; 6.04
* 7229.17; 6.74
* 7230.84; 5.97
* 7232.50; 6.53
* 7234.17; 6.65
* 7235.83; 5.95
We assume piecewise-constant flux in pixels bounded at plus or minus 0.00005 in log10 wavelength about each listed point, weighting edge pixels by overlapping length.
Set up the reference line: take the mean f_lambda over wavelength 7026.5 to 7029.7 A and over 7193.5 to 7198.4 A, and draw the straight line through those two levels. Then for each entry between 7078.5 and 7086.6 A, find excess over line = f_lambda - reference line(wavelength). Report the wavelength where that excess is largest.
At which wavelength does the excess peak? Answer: 7079.27 A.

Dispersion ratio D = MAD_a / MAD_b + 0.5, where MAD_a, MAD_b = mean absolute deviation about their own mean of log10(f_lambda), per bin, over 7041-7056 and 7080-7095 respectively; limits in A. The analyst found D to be 1.2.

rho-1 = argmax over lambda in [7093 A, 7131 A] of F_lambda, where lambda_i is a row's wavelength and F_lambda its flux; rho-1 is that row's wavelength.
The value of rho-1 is 7098.86 A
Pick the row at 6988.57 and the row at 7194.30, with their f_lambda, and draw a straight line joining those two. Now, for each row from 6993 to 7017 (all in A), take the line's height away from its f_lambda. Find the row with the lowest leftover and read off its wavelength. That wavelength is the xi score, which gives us 7012.75 A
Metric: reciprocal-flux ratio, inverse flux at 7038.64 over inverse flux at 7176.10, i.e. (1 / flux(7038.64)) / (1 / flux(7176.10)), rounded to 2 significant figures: 1.2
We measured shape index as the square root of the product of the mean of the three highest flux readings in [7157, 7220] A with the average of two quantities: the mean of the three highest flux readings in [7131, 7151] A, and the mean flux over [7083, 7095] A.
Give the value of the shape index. 7.22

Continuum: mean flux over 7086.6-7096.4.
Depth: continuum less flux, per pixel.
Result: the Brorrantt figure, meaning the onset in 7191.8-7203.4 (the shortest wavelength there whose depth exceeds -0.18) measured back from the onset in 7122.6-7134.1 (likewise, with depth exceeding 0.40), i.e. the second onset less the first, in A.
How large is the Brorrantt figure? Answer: -69.2 A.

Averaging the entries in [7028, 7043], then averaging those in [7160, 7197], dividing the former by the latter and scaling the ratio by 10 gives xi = 10.6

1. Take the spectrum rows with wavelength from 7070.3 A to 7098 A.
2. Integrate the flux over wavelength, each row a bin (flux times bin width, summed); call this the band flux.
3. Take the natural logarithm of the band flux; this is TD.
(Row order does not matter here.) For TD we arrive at 5.2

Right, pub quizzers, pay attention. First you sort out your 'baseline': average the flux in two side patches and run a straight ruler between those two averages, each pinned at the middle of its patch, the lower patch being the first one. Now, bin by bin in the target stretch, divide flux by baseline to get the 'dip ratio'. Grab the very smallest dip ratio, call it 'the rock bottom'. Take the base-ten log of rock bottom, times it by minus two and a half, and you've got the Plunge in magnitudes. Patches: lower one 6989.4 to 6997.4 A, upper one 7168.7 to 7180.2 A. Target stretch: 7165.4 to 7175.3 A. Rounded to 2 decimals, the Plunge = 0.72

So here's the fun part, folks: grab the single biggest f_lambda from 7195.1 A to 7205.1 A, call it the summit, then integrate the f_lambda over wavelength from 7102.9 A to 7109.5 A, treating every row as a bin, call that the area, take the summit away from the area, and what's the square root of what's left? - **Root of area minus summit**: 5.8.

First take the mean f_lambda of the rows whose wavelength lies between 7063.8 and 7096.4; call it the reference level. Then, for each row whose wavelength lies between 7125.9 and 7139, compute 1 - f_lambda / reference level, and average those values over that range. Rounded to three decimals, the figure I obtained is -0.051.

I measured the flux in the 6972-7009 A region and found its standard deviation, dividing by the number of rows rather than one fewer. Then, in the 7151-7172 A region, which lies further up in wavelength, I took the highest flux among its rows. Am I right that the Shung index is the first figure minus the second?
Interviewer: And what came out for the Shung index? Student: -8.4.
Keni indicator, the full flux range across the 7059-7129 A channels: 4.9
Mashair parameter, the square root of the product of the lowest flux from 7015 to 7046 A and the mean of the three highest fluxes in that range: 6.0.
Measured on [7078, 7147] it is 5.8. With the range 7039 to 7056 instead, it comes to 6.6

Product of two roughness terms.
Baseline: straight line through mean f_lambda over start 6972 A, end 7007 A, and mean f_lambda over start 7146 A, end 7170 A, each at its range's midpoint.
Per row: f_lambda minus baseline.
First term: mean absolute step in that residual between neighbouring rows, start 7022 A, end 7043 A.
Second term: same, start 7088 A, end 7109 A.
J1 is 0.37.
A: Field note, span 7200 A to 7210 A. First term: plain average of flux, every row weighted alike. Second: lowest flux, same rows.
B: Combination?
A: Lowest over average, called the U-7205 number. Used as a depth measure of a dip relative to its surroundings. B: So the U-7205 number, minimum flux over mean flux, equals 0.93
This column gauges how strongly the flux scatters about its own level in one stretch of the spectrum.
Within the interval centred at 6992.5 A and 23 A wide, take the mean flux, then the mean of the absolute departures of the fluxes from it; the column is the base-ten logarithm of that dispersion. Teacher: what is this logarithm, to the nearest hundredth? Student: -0.42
